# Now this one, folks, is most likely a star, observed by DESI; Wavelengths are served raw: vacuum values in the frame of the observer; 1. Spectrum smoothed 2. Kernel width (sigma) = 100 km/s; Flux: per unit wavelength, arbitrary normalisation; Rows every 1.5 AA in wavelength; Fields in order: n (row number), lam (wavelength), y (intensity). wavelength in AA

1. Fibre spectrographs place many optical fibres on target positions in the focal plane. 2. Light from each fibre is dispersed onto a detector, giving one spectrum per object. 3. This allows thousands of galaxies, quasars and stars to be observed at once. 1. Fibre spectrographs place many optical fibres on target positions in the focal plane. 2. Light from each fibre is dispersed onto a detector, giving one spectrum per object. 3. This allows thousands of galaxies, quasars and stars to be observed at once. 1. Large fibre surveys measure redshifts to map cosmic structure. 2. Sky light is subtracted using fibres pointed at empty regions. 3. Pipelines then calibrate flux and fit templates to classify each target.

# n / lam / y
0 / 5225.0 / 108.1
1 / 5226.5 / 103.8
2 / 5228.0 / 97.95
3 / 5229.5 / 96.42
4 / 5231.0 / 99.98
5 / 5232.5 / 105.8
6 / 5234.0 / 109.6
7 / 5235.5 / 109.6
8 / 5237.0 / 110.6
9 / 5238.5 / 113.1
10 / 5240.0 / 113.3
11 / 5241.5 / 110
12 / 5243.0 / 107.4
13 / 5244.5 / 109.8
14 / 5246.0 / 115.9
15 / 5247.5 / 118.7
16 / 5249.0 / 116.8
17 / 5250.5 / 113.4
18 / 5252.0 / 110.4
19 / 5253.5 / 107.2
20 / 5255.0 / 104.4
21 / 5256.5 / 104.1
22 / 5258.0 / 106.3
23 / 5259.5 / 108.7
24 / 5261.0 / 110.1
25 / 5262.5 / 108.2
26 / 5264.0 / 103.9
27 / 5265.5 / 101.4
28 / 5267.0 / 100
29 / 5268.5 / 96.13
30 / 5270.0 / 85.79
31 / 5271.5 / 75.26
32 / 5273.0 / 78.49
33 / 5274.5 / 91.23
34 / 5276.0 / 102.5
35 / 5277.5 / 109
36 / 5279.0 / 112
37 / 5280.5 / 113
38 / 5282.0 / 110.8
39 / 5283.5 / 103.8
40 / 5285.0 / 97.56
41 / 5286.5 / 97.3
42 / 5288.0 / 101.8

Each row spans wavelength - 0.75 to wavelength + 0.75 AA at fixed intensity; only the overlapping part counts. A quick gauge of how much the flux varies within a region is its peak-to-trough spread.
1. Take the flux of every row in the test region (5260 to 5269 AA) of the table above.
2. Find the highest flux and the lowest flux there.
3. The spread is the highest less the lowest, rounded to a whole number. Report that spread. 14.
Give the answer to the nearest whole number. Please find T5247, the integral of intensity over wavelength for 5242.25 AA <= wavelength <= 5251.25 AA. 1023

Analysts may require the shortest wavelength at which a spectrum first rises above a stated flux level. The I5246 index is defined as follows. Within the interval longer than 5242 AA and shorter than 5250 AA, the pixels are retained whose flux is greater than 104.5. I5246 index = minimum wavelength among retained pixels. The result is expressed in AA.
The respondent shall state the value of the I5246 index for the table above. 5243.0 AA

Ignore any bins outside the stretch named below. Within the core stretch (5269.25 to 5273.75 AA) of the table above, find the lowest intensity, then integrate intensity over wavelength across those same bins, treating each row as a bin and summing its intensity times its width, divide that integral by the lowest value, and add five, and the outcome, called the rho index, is 9.77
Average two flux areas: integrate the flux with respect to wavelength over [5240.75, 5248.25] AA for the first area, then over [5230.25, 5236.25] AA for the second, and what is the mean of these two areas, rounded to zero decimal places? 740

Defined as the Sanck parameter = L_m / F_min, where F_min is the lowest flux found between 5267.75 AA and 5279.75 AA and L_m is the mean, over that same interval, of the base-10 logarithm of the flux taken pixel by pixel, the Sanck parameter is 0.026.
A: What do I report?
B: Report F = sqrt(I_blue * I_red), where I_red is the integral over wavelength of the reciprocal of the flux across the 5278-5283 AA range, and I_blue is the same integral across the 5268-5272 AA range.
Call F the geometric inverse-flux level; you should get 0.05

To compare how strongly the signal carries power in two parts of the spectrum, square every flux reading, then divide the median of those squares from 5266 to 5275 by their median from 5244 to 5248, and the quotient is 0.58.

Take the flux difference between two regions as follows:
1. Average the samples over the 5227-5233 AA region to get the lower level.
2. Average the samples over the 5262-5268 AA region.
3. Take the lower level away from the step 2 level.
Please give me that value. 3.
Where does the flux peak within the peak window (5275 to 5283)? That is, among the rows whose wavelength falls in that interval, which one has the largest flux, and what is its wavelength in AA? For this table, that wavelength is 5280.5 AA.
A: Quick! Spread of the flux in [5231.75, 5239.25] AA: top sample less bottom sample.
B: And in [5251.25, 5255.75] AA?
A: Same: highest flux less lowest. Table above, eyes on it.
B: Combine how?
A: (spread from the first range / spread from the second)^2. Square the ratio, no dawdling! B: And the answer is 1.5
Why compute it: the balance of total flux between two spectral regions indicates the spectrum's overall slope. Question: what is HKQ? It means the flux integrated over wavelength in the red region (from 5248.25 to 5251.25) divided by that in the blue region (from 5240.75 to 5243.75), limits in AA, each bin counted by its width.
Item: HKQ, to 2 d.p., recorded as 1.06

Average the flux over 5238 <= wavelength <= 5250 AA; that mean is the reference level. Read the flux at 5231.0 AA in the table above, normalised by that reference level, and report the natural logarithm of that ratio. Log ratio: -0.12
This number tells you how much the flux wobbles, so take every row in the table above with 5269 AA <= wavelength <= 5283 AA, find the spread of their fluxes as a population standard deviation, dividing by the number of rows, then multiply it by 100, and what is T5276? 1421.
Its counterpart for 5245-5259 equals 527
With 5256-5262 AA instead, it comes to 229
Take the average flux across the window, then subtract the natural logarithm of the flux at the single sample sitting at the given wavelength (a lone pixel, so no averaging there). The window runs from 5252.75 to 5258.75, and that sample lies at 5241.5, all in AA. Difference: 101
